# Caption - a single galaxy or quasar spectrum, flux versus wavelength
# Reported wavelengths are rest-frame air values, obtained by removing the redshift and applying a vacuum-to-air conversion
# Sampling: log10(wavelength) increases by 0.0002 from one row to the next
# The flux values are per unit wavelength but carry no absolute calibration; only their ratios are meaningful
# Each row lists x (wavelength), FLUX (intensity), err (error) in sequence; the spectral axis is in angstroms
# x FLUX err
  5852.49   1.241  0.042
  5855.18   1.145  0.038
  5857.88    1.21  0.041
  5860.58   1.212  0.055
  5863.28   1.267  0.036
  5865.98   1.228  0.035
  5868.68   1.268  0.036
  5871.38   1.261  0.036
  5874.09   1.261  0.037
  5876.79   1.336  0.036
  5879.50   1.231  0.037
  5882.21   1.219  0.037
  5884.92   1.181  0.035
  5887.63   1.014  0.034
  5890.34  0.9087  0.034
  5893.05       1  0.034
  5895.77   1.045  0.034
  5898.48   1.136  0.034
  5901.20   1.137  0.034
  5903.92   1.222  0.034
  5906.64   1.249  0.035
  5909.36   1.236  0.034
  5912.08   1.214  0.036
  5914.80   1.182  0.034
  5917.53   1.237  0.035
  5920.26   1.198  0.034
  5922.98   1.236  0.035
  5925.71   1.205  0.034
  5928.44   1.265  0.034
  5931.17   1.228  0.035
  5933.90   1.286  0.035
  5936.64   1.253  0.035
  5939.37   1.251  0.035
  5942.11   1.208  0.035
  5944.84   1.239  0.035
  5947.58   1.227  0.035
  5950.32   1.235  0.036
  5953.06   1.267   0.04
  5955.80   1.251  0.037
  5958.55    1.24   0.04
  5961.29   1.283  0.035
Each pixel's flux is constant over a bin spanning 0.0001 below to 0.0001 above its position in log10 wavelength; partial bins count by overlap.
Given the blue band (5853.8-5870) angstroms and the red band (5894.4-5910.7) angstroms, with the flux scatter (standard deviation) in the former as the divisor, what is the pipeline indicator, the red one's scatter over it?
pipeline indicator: 1.7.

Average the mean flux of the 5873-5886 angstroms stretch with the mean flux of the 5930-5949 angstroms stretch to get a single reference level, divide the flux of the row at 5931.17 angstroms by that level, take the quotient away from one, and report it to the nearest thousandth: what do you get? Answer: 0.013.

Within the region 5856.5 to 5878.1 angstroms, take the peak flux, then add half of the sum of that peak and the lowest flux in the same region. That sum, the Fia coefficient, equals 2.61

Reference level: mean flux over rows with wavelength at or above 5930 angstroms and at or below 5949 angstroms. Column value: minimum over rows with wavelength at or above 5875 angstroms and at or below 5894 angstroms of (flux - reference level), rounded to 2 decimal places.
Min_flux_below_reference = -0.33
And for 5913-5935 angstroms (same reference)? -0.06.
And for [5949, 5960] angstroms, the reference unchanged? -0.01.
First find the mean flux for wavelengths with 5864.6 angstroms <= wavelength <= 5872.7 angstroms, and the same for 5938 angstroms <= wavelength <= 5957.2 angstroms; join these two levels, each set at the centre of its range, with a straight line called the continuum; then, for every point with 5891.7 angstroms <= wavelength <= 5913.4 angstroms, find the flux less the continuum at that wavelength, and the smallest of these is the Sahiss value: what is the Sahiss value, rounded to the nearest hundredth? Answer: -0.25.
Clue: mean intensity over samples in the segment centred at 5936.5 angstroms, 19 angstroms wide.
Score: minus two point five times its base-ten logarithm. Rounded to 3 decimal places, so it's -0.240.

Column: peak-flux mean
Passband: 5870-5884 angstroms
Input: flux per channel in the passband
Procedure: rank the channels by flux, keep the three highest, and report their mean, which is 1.29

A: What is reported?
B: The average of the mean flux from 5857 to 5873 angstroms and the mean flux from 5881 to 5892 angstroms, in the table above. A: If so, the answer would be 1.16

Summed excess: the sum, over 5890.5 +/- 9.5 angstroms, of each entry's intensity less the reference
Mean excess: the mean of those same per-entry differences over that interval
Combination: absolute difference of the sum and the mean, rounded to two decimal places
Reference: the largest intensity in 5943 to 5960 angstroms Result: 1.17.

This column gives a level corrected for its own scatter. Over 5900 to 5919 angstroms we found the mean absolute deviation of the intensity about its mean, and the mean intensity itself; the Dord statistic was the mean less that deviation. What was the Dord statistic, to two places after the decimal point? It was 1.18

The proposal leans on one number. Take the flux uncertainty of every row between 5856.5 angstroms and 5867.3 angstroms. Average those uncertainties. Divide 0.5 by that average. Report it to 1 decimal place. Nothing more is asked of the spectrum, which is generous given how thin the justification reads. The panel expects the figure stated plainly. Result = 12.0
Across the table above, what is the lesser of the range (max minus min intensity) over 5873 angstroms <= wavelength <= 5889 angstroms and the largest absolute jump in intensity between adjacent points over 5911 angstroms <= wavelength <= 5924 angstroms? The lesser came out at 0.055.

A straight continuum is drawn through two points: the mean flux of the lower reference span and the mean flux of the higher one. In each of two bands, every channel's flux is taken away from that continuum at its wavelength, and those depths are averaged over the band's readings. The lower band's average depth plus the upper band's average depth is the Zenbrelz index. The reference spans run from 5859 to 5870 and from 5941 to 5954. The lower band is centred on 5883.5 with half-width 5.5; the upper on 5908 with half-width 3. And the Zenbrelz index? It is 0.08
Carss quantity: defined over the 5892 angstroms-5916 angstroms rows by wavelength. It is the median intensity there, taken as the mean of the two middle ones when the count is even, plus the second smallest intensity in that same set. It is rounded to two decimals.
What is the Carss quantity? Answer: 2.23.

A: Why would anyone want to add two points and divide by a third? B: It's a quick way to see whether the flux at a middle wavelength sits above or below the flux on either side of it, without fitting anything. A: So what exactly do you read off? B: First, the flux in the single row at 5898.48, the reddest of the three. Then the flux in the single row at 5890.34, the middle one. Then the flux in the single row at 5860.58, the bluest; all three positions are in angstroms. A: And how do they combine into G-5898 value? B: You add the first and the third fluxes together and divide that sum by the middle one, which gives 2.6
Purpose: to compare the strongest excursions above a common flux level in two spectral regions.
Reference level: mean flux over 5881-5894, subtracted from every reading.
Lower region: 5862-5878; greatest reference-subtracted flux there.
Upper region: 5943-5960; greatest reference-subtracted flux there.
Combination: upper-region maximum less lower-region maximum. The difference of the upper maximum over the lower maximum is -0.069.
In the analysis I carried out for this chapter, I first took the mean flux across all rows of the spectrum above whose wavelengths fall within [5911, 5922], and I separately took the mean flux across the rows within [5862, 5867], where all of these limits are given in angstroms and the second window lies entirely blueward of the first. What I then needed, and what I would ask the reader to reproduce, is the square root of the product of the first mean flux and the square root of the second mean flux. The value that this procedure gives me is 1.16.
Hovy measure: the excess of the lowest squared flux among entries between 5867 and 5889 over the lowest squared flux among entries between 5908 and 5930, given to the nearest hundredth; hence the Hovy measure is -0.37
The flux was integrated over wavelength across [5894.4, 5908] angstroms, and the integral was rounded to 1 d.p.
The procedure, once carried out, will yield 15.7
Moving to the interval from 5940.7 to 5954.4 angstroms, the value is 16.9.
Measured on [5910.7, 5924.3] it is 16.5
